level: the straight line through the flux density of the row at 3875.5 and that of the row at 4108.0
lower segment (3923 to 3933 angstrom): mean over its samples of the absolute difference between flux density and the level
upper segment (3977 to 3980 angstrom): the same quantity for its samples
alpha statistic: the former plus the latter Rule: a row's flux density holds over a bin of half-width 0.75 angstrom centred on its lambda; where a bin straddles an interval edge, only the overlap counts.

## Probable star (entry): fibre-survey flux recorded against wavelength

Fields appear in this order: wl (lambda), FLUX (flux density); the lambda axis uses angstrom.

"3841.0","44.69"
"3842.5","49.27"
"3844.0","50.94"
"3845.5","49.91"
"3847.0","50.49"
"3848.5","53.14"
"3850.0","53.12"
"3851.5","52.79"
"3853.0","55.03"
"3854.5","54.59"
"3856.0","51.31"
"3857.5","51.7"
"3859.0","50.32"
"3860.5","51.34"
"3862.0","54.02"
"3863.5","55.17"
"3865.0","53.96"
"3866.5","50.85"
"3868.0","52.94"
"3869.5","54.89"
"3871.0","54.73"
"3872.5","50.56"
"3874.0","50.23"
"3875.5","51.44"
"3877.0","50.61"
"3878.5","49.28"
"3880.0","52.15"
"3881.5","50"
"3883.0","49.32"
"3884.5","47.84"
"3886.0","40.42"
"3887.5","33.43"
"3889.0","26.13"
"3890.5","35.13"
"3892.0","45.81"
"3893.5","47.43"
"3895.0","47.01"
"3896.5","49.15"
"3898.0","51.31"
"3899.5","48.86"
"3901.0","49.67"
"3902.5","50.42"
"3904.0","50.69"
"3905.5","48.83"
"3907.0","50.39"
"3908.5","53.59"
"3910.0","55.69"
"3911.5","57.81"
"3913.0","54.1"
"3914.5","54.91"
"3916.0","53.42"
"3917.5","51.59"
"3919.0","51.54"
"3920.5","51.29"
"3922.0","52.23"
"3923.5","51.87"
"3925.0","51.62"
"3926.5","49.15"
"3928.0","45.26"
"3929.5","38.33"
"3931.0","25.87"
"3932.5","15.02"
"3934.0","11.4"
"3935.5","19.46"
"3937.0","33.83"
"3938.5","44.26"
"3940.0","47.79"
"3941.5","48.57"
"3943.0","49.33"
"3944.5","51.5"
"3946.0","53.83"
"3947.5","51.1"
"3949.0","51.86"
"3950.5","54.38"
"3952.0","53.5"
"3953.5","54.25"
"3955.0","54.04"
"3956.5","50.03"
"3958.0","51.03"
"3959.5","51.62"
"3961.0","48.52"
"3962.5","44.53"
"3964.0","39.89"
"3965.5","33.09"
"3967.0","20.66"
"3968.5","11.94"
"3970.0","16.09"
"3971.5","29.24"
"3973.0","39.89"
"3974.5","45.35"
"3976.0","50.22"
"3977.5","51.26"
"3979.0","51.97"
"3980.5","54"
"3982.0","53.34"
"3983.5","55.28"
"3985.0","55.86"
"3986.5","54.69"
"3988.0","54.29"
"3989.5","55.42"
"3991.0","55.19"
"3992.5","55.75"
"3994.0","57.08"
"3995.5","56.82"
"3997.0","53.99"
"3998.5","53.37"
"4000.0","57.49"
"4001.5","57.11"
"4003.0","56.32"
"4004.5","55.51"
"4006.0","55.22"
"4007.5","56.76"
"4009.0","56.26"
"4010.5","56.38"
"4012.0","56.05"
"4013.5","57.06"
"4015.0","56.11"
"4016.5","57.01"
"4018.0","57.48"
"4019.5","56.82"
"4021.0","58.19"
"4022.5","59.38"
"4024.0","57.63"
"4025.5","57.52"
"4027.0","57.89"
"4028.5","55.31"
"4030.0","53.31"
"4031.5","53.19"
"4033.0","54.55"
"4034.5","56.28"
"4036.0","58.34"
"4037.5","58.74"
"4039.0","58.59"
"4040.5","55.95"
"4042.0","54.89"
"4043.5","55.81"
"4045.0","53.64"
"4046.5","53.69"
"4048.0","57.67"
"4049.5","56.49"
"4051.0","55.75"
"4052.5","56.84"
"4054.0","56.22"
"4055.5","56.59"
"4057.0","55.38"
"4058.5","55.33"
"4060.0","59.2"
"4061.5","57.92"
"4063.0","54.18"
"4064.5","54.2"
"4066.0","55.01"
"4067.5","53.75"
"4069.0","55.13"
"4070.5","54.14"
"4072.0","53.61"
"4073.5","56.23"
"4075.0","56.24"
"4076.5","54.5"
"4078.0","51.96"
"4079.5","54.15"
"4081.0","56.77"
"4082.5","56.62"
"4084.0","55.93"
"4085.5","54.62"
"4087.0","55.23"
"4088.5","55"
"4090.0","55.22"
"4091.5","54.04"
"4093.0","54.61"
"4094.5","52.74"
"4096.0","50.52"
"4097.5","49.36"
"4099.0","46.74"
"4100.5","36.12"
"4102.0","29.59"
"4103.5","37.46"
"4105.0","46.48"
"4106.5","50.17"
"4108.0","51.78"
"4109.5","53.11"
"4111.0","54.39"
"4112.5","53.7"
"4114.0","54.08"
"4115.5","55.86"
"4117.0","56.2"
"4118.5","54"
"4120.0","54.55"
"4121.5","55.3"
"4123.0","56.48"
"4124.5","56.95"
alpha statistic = 12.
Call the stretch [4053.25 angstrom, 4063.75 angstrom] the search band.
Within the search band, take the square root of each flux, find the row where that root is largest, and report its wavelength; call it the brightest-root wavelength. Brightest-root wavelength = 4060.0 angstrom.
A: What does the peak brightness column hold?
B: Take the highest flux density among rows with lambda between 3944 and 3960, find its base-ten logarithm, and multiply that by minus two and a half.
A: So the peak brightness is -4.34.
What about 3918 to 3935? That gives -4.29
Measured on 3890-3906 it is -4.28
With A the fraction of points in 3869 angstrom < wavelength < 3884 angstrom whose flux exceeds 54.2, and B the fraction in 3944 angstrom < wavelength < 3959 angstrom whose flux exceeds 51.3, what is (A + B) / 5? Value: 0.180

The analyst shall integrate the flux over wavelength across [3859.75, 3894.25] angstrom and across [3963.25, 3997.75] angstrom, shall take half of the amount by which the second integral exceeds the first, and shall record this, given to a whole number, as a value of -42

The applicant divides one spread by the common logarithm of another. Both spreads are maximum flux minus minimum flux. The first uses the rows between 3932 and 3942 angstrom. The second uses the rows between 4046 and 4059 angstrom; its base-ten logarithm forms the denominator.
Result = 62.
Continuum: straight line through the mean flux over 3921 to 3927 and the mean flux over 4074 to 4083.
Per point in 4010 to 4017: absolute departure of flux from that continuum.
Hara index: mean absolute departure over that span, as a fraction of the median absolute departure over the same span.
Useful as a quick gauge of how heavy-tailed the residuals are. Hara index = 1.02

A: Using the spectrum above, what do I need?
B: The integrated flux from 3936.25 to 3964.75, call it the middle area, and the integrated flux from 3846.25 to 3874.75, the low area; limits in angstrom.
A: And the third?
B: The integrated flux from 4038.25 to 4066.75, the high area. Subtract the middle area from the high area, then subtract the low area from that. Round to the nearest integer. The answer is -1308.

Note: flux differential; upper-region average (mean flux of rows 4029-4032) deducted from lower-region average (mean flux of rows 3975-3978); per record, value -3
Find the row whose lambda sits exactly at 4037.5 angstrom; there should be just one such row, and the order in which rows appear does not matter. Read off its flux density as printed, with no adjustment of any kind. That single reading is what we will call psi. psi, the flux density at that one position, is 58.74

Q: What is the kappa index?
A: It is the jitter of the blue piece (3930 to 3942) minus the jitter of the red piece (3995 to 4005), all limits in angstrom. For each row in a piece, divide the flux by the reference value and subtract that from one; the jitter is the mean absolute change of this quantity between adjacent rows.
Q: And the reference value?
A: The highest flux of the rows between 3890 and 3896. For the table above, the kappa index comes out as 0.12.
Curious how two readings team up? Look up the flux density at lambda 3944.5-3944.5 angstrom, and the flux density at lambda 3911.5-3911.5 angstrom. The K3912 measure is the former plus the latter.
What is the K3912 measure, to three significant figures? 109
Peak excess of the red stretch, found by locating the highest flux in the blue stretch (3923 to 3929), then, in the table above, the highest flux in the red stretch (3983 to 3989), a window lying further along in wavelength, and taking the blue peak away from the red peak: 4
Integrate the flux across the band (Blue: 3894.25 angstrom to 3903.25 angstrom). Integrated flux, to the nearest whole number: 445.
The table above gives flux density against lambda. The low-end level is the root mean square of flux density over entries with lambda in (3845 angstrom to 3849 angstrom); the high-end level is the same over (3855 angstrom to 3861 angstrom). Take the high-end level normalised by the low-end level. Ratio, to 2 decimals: 1.00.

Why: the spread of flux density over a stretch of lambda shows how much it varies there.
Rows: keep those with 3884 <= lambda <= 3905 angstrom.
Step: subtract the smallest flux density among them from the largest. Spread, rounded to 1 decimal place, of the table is 25.2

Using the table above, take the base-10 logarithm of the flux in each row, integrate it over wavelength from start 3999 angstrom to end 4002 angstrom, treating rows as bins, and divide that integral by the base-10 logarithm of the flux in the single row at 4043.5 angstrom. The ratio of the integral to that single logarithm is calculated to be 3.02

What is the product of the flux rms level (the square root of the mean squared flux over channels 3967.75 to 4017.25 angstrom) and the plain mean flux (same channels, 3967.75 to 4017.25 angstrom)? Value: 2677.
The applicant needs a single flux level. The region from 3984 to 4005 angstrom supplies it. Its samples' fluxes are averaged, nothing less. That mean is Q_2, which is 55.6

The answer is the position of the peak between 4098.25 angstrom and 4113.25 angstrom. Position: 4111.0 angstrom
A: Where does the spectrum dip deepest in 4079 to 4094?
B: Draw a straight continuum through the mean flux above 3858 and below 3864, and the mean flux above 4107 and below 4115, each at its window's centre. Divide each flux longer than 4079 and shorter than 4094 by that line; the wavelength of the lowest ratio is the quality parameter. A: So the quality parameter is 4091.5 angstrom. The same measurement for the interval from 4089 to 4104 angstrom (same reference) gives 4102.0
